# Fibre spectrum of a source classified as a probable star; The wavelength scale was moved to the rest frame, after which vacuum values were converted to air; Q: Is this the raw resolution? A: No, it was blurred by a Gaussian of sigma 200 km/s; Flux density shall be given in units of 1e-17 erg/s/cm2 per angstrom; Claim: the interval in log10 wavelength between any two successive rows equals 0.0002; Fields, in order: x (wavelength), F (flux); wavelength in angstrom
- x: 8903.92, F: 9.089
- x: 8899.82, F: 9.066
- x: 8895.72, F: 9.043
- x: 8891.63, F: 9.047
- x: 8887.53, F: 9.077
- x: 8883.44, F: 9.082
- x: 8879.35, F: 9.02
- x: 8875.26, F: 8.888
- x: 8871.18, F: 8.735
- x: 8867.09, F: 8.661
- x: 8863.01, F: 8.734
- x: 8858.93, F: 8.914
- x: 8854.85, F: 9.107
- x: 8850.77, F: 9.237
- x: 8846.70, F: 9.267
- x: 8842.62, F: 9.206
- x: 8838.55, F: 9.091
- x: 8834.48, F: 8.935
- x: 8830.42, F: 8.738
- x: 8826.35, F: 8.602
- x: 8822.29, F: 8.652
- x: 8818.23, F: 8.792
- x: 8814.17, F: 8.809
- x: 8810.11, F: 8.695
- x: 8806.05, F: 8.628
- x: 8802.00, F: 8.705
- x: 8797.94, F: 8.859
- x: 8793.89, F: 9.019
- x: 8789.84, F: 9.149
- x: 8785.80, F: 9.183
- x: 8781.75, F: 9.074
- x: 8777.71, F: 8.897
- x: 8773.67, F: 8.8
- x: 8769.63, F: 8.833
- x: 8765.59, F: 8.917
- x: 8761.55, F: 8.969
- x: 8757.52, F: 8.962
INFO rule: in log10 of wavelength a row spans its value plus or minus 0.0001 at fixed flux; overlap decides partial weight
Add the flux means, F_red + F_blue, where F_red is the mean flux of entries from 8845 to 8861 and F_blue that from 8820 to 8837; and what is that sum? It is 17.9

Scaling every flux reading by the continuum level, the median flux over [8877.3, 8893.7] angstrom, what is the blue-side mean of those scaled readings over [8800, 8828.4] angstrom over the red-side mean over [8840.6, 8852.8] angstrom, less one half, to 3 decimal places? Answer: 0.442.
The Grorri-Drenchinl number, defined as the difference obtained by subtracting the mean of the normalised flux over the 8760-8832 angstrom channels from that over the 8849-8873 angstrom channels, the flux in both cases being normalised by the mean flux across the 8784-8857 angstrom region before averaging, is 0.005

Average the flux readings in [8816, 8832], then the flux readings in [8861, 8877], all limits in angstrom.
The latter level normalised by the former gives 1.01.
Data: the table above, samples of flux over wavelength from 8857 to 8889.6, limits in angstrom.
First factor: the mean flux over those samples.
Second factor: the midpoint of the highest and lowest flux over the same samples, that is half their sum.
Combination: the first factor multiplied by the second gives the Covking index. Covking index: 78.9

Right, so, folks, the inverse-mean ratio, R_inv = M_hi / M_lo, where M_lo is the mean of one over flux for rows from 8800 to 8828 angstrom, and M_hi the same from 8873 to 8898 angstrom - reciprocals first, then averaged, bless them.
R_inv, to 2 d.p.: 0.96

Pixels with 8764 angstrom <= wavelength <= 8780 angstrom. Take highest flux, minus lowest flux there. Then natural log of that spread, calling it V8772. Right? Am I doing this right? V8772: -2.1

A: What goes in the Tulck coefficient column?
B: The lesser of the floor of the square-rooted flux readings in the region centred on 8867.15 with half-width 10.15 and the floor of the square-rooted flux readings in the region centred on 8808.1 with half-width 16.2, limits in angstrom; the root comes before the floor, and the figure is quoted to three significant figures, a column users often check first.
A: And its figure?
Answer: 2.94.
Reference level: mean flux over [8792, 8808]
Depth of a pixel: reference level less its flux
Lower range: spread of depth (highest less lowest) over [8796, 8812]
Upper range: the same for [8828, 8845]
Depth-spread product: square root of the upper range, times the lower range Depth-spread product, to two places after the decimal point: 0.16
